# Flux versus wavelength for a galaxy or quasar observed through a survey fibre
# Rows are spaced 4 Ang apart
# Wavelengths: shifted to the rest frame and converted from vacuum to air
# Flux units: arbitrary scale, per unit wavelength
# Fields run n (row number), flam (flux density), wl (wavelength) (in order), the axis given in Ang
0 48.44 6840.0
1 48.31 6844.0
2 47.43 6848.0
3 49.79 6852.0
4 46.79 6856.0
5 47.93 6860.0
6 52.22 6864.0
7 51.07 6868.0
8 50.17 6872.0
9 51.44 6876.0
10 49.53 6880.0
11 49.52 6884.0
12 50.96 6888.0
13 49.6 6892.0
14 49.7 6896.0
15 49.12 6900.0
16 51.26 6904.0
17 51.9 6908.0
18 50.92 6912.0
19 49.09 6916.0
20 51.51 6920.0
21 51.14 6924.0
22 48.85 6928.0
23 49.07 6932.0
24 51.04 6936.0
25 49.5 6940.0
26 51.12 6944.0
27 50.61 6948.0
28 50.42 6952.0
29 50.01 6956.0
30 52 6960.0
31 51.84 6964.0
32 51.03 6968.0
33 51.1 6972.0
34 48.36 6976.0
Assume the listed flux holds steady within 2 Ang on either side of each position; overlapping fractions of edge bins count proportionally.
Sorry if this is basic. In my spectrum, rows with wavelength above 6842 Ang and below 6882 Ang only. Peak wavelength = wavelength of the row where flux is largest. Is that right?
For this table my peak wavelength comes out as 6864.0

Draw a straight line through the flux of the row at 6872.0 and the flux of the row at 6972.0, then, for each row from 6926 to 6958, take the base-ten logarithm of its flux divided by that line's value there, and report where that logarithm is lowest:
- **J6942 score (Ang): 6928.0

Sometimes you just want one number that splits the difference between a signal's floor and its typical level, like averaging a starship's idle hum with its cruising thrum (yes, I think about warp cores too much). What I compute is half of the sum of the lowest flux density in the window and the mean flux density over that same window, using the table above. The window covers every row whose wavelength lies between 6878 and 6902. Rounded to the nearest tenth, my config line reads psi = 49.4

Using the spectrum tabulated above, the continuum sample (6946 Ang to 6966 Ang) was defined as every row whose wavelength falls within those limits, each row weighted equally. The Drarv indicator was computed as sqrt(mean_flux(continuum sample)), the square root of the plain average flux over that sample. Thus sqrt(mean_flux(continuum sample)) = 7.14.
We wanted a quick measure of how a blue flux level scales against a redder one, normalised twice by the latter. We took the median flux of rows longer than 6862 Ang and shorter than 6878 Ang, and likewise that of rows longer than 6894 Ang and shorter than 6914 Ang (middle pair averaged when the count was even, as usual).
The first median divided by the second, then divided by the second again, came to 0.0198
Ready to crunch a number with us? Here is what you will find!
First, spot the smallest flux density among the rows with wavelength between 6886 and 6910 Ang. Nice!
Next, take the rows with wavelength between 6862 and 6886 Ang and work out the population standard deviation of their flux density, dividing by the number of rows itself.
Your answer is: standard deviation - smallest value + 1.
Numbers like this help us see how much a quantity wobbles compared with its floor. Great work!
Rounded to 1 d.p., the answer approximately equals -47.1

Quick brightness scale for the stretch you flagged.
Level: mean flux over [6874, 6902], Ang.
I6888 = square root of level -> 7.07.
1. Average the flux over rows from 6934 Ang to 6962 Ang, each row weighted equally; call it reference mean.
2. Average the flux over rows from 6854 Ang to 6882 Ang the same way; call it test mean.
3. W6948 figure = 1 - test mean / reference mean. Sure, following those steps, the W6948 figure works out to 0.0156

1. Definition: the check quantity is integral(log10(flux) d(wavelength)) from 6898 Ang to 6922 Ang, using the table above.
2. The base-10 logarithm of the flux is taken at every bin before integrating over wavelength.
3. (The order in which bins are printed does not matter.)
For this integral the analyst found 40.9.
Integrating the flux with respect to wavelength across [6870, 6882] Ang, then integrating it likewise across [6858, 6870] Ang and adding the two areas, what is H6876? 1209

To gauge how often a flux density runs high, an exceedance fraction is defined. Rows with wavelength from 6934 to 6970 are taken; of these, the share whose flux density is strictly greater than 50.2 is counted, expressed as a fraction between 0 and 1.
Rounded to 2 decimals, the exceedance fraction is 0.78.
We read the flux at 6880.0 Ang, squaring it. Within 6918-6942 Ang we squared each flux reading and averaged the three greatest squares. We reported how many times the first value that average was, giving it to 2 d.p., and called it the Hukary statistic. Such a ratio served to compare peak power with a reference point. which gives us 1.07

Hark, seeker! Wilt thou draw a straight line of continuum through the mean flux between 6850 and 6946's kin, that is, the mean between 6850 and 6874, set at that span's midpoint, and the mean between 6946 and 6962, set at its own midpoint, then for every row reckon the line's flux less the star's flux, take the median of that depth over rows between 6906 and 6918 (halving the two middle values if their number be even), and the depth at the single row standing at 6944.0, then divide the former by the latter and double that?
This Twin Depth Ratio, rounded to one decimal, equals 2.8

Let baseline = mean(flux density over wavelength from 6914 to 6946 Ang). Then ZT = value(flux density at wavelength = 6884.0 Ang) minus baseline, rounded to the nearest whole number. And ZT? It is -1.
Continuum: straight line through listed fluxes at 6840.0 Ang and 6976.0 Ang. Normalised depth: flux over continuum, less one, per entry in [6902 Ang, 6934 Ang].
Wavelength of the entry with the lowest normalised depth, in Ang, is 6928.0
